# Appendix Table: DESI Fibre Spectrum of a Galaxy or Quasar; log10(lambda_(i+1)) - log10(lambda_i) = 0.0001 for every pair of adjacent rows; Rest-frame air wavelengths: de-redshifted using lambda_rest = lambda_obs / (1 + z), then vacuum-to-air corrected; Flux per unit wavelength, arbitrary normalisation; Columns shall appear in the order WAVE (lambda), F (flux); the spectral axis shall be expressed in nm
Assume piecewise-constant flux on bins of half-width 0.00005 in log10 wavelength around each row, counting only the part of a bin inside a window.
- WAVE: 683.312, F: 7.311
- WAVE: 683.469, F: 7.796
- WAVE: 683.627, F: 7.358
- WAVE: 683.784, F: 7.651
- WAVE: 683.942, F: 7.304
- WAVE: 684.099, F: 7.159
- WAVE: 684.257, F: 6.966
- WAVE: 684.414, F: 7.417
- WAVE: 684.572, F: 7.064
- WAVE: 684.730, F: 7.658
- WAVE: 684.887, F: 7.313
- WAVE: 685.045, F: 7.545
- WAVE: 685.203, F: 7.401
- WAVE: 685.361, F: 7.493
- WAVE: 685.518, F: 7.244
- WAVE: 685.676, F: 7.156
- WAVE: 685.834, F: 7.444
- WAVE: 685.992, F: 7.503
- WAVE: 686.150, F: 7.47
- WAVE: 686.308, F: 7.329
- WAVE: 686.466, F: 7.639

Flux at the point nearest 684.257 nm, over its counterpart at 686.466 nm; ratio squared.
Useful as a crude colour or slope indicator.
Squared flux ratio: 0.83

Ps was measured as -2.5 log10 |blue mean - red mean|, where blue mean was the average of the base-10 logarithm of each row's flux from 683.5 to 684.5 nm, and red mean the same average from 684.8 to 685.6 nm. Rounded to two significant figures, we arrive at 5.7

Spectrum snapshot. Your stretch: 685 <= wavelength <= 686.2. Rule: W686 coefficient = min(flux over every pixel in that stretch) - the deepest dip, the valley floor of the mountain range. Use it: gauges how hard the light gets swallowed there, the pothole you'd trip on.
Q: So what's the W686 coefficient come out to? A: 7.156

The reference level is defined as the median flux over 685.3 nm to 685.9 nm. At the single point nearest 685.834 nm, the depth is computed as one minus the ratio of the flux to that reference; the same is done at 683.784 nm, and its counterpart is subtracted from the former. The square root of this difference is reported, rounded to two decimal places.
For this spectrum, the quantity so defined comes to 0.17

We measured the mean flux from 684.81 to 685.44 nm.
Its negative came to -7.44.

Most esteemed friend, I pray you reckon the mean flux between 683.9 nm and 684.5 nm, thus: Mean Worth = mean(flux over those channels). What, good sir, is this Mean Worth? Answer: 7.21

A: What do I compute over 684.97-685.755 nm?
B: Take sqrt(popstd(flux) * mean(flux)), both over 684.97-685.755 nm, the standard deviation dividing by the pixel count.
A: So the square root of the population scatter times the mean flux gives 1.0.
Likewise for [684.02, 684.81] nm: 1.4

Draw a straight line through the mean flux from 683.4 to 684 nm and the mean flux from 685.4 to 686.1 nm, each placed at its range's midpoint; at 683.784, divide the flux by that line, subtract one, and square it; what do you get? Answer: 0.0003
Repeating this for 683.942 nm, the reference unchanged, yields 0.0007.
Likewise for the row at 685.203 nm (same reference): 0.0000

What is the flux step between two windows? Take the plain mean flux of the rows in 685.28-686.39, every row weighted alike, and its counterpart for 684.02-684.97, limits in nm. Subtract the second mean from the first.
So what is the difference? 0.11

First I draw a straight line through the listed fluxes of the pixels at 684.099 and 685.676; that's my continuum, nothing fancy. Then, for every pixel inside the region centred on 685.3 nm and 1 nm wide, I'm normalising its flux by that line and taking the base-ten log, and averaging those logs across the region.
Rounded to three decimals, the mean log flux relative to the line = 0.012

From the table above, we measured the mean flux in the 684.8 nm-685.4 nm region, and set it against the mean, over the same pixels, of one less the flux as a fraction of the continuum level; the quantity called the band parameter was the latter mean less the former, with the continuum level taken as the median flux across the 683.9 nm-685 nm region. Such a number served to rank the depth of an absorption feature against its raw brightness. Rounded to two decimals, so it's -7.46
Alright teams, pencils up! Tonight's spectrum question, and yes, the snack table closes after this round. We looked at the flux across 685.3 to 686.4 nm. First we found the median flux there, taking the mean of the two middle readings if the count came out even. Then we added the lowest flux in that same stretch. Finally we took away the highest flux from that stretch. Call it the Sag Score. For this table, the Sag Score 7.10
